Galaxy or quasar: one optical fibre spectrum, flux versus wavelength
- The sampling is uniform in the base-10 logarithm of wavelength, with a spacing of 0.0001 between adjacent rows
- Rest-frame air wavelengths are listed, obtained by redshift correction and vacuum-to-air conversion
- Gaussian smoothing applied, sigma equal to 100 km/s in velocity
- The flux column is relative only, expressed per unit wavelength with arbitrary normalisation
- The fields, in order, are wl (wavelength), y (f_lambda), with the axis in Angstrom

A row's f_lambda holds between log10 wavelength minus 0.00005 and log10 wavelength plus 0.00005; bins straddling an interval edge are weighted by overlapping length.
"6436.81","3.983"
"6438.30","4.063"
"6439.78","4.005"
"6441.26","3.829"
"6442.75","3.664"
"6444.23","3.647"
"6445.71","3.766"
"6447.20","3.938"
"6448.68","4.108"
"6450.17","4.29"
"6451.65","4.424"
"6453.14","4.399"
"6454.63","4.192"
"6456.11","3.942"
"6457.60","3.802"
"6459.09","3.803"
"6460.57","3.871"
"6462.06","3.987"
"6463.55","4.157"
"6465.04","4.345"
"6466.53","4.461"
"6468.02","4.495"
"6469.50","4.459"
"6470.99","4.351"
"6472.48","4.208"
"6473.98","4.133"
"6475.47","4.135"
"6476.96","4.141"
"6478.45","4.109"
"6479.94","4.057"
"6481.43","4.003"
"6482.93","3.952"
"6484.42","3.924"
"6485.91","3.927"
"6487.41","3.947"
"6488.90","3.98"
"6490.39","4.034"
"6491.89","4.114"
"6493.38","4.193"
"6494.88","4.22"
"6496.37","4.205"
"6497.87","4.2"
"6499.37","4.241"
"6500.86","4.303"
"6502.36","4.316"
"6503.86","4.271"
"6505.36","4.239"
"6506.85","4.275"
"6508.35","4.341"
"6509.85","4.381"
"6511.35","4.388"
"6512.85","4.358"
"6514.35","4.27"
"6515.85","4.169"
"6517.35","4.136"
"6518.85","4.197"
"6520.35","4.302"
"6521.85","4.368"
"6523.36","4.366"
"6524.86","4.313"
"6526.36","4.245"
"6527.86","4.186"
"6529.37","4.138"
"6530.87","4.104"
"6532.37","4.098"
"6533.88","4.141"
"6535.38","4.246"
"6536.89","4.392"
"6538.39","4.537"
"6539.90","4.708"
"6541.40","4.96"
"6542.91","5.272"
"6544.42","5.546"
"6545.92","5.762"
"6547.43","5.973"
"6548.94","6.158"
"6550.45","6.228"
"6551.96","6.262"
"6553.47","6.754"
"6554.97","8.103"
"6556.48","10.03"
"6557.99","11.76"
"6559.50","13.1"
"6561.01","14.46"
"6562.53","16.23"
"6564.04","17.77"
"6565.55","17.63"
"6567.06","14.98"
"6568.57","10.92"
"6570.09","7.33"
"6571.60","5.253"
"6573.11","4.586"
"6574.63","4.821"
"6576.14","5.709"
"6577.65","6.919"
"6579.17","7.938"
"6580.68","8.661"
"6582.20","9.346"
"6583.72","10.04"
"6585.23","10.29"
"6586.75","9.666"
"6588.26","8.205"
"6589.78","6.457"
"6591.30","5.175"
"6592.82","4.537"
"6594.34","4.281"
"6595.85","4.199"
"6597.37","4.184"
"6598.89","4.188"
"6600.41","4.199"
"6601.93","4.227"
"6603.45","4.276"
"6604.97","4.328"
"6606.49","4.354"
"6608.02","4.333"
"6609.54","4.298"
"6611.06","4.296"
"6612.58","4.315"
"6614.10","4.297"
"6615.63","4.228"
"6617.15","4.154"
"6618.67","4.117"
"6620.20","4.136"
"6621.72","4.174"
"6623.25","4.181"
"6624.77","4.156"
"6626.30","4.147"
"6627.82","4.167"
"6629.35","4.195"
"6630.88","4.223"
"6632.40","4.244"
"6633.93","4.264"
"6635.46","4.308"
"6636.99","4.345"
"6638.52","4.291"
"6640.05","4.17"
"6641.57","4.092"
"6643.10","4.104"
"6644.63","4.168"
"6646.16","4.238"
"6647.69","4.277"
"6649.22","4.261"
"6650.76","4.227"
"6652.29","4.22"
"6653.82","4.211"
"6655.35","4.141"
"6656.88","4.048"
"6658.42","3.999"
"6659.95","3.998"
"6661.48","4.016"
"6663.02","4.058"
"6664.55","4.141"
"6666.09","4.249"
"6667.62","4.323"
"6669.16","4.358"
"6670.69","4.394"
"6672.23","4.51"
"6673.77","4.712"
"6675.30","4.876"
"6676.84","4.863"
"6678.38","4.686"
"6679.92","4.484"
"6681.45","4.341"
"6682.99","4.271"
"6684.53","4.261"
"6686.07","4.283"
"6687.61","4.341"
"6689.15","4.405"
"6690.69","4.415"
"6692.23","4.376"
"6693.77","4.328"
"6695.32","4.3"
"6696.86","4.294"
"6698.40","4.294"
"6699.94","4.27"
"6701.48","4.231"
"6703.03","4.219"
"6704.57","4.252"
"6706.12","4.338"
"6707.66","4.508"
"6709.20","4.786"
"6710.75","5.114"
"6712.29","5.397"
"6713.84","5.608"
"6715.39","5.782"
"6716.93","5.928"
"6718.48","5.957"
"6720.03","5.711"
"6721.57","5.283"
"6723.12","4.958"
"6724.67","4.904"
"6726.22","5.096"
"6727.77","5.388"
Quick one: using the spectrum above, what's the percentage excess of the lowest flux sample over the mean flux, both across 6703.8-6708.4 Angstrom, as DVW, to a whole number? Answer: -3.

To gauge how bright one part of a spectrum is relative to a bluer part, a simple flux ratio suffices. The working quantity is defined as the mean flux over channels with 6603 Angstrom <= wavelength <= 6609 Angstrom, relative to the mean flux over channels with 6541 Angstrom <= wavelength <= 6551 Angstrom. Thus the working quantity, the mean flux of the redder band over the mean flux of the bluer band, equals 0.76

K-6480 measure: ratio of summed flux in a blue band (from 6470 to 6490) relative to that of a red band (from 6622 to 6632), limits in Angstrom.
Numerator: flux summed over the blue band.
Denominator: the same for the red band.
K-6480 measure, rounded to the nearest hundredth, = 2.11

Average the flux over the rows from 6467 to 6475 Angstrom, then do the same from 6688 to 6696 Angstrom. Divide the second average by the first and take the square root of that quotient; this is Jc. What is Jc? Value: 1.00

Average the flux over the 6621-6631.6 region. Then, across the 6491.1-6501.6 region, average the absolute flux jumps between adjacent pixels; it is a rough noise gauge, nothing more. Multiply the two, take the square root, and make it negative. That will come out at -0.4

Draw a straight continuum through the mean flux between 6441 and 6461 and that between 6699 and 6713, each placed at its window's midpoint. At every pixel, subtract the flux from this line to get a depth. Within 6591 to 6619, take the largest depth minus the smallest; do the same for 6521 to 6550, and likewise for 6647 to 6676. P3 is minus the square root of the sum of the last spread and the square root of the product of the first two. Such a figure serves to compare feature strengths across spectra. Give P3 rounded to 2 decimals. -1.53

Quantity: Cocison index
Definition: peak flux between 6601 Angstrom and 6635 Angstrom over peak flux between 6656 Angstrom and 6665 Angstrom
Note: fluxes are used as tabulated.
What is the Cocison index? 1.05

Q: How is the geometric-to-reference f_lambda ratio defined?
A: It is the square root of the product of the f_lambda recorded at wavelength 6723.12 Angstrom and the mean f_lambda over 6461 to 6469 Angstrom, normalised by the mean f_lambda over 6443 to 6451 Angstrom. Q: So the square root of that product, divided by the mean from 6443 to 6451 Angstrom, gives 1.2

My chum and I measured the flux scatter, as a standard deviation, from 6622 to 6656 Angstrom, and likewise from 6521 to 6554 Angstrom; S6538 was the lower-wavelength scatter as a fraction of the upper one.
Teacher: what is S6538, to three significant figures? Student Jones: 13.4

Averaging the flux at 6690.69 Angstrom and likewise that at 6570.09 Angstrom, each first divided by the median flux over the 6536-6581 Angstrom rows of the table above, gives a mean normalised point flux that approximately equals 0.90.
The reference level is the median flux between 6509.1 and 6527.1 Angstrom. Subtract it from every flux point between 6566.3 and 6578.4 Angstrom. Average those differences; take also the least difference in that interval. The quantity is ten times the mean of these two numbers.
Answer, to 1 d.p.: 17.7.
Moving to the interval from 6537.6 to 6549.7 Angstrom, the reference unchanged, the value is 6.4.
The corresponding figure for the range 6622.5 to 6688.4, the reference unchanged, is -1.7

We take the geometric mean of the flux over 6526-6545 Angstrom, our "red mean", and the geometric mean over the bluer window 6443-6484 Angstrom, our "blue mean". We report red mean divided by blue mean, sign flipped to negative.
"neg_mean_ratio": -1.09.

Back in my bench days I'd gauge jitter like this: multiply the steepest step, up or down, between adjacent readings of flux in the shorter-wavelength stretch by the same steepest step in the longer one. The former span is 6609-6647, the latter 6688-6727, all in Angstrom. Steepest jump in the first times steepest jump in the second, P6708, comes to 0.05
